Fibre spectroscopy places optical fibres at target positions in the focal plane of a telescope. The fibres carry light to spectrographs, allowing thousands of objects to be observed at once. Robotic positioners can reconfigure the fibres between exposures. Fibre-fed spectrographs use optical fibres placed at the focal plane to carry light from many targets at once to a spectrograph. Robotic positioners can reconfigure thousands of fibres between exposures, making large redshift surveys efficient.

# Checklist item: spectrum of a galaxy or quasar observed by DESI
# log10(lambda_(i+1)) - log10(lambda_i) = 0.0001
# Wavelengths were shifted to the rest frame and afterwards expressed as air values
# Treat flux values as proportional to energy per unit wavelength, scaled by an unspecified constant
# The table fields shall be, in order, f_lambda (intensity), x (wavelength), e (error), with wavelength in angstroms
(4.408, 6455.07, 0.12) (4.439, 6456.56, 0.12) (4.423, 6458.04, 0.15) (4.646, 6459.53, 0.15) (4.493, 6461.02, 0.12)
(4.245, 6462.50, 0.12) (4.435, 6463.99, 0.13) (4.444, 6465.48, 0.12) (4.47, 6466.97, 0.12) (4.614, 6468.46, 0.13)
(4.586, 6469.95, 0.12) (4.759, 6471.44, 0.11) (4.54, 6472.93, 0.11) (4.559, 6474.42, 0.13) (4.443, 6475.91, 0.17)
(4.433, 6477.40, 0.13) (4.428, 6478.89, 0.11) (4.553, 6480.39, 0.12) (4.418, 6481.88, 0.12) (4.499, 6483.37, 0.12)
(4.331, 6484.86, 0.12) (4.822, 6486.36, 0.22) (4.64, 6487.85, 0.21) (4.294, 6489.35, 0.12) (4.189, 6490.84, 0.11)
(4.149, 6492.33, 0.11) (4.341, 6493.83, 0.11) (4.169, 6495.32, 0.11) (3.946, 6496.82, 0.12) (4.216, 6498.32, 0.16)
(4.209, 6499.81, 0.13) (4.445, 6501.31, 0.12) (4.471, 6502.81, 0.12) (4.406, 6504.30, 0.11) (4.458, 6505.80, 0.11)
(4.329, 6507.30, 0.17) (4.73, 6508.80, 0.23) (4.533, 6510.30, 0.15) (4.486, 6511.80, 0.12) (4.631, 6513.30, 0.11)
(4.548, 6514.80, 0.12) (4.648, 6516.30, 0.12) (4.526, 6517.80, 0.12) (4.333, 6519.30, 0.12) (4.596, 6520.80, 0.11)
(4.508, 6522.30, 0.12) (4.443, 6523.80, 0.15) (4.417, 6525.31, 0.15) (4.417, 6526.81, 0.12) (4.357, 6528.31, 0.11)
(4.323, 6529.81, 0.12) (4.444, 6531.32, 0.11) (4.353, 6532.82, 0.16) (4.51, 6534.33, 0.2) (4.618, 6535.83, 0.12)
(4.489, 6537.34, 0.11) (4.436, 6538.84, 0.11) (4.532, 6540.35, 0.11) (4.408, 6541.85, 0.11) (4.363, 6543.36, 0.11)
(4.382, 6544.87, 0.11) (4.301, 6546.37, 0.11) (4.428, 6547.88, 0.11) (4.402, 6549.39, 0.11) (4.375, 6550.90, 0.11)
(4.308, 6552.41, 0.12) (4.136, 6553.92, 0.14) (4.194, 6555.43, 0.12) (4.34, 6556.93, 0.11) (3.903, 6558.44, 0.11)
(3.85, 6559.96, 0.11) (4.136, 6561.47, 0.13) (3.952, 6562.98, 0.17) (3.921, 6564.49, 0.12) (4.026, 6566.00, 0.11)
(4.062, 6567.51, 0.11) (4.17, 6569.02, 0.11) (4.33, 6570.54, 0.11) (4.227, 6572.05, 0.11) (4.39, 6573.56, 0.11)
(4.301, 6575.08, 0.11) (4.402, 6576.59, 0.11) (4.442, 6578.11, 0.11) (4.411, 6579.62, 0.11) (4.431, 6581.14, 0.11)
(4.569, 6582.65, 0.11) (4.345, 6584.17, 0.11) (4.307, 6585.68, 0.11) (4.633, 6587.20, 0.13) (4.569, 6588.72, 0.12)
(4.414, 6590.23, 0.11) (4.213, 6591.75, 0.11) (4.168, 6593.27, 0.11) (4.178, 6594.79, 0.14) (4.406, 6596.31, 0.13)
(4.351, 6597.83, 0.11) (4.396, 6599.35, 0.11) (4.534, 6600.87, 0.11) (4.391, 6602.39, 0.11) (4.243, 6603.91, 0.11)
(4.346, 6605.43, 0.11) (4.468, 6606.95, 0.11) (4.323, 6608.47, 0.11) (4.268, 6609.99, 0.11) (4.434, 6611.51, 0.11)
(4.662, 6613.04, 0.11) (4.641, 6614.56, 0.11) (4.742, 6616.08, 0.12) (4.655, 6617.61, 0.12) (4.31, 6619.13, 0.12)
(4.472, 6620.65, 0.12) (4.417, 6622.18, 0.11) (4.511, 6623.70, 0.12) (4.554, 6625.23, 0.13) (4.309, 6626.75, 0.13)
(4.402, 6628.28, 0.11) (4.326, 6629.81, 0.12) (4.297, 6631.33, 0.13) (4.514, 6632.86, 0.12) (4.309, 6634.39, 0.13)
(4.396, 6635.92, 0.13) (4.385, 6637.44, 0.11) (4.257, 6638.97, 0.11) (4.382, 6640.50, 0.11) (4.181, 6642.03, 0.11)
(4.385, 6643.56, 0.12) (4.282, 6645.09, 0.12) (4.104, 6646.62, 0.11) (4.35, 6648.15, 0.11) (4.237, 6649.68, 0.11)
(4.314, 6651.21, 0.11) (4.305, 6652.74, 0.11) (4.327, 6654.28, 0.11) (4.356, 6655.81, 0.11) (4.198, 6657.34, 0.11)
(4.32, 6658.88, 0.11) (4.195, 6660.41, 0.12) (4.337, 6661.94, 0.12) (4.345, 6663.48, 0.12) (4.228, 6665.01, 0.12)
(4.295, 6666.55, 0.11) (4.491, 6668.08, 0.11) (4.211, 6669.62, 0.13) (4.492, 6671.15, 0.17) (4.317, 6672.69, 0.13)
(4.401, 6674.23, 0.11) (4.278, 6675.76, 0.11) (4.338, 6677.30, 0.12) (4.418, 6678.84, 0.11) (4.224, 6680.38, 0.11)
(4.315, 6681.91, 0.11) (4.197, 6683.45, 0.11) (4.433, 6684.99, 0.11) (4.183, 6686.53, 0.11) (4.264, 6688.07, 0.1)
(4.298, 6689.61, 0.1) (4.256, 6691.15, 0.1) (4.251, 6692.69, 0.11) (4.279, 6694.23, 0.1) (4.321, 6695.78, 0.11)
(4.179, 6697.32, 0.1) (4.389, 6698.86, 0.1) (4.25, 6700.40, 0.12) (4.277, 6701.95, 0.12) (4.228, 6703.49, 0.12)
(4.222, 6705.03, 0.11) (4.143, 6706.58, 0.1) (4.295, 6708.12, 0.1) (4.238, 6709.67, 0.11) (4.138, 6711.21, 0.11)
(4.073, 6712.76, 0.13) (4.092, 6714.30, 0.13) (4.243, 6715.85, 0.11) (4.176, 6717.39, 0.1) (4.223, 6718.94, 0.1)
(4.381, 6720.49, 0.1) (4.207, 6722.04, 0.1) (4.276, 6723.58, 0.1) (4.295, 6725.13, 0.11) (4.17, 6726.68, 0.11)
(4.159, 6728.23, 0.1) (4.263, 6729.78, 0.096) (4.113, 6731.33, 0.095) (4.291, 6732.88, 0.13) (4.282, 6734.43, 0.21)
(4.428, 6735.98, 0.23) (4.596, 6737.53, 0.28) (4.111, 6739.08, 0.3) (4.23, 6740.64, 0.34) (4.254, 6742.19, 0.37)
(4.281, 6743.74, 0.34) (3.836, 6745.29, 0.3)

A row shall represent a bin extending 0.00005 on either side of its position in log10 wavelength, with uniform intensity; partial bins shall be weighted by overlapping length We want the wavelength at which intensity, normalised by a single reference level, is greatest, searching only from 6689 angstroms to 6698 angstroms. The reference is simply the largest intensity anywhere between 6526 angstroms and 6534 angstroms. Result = 6695.78 angstroms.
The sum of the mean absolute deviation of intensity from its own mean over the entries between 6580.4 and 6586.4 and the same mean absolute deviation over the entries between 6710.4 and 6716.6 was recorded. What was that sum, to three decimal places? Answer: 0.141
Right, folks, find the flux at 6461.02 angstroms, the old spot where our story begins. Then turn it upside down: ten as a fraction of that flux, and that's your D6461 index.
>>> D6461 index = 2.23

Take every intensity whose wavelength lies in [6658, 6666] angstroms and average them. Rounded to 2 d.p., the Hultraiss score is 4.28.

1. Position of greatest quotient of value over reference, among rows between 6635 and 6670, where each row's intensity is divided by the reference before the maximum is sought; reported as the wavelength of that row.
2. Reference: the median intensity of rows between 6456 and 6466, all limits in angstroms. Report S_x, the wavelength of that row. 6668.08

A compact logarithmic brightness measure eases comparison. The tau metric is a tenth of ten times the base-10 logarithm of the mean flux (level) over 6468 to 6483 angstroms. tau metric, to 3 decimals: 0.656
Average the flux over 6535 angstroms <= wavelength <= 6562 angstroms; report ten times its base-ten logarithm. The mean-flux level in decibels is 6.35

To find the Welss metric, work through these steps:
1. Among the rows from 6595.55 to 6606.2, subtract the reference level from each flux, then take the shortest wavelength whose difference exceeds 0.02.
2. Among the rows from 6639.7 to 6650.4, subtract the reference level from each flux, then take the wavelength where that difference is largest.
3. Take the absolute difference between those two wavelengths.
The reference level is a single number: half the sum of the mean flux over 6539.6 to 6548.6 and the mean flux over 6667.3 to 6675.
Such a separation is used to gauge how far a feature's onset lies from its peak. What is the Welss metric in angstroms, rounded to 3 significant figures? 42.7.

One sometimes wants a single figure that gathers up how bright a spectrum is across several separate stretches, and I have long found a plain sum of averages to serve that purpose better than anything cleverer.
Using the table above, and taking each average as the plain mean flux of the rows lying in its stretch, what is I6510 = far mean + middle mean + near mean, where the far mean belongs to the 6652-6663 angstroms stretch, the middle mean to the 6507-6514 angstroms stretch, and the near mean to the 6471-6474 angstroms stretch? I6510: 13.5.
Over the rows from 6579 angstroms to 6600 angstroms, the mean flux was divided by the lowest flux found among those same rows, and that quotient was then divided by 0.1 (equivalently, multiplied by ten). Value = 10.5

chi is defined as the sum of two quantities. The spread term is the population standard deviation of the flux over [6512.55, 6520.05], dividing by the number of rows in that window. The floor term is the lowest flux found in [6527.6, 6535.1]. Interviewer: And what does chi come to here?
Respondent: 4.44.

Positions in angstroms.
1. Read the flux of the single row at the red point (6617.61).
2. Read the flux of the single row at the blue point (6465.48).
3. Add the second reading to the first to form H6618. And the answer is 9.1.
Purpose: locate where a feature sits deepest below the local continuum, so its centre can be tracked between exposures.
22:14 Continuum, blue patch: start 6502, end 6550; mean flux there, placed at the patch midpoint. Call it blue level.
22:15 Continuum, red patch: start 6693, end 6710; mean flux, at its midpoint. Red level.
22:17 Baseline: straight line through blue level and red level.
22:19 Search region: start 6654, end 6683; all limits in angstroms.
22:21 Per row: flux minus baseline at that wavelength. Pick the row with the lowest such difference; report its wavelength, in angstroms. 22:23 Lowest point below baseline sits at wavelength 6657.34 angstroms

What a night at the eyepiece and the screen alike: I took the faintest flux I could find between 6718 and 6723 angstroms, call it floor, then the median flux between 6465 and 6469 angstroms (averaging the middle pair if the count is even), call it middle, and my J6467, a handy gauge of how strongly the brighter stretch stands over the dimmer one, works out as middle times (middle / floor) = 4.75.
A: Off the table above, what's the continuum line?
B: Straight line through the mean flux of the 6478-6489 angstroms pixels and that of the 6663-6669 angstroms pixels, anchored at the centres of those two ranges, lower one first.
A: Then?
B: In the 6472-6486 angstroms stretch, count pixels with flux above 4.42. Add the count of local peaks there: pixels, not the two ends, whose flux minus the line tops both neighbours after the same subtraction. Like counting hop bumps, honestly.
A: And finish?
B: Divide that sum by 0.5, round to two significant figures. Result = 20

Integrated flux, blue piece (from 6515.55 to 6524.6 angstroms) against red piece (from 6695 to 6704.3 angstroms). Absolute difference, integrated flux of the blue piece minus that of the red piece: 1.1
